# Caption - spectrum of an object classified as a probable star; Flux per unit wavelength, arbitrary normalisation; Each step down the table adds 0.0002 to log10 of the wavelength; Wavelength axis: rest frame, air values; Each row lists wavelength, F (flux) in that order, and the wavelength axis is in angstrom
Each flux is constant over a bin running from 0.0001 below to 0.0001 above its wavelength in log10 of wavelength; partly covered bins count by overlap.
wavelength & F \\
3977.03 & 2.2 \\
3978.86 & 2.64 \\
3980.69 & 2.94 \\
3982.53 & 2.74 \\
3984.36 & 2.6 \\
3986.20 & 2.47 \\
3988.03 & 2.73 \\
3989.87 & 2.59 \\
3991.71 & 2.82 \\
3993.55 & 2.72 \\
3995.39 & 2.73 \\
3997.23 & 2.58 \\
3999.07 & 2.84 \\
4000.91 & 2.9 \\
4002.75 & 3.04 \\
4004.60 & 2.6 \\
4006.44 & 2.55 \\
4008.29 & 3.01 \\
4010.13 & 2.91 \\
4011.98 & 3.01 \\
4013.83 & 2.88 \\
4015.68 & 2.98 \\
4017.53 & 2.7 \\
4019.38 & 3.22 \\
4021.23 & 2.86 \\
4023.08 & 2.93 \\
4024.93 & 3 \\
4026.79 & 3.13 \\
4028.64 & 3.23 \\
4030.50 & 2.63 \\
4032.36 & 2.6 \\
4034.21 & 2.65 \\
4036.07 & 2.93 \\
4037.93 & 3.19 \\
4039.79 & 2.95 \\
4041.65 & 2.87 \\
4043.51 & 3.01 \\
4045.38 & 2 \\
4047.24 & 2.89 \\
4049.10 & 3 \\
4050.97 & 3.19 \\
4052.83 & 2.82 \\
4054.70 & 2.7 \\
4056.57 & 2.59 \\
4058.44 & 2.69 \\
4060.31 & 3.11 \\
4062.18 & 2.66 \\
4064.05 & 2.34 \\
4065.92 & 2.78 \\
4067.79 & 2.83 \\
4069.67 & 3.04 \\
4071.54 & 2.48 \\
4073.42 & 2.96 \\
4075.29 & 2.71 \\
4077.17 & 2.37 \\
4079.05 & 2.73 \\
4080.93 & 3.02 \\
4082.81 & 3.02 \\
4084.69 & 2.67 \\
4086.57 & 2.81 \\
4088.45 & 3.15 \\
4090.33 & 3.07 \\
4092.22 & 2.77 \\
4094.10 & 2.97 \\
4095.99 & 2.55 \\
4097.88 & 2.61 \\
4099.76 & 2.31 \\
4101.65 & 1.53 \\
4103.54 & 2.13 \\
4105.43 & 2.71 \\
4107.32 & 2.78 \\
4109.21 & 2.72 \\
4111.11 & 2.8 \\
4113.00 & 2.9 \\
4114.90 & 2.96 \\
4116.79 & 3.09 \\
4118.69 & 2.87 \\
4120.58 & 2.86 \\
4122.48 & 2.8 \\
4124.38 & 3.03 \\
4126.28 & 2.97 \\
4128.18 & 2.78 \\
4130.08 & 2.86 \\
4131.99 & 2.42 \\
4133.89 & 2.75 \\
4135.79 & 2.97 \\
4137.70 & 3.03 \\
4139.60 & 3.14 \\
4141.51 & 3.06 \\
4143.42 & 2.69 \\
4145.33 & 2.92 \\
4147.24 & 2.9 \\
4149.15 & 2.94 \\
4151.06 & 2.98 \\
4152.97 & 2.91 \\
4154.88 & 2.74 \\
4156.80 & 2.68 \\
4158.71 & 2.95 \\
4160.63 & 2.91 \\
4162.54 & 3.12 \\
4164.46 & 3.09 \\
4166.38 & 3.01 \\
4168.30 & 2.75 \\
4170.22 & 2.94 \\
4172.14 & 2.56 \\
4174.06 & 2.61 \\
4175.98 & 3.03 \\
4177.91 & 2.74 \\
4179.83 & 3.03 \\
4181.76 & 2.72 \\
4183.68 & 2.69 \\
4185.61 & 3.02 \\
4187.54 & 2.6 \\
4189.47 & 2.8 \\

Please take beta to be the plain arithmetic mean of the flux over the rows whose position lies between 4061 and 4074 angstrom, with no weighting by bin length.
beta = 2.73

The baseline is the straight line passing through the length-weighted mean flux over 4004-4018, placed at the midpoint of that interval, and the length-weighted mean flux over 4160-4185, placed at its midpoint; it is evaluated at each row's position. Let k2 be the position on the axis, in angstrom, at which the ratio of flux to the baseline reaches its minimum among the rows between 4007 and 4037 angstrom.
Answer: 4032.36 angstrom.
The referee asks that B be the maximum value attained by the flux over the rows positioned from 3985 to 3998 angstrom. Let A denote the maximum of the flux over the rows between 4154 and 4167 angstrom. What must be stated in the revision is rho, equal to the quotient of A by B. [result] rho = 1.11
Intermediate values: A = 3.12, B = 2.82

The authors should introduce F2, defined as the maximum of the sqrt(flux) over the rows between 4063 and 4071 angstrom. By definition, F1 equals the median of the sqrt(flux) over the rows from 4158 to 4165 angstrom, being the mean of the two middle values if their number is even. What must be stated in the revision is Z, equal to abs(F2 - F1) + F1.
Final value 1.74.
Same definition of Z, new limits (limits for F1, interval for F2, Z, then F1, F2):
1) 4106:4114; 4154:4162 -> 1.72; 1.67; 1.72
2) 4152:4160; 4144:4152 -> 1.73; 1.68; 1.73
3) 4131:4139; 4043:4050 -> 1.73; 1.69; 1.73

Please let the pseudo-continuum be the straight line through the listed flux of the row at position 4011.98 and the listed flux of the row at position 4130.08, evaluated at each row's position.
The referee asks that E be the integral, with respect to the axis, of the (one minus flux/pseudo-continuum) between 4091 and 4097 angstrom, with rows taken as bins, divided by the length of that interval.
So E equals 0.04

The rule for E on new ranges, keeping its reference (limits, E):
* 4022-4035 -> 0.04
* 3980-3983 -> 0.07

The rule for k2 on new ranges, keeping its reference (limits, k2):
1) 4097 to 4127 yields 4101.65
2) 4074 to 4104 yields 4101.65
